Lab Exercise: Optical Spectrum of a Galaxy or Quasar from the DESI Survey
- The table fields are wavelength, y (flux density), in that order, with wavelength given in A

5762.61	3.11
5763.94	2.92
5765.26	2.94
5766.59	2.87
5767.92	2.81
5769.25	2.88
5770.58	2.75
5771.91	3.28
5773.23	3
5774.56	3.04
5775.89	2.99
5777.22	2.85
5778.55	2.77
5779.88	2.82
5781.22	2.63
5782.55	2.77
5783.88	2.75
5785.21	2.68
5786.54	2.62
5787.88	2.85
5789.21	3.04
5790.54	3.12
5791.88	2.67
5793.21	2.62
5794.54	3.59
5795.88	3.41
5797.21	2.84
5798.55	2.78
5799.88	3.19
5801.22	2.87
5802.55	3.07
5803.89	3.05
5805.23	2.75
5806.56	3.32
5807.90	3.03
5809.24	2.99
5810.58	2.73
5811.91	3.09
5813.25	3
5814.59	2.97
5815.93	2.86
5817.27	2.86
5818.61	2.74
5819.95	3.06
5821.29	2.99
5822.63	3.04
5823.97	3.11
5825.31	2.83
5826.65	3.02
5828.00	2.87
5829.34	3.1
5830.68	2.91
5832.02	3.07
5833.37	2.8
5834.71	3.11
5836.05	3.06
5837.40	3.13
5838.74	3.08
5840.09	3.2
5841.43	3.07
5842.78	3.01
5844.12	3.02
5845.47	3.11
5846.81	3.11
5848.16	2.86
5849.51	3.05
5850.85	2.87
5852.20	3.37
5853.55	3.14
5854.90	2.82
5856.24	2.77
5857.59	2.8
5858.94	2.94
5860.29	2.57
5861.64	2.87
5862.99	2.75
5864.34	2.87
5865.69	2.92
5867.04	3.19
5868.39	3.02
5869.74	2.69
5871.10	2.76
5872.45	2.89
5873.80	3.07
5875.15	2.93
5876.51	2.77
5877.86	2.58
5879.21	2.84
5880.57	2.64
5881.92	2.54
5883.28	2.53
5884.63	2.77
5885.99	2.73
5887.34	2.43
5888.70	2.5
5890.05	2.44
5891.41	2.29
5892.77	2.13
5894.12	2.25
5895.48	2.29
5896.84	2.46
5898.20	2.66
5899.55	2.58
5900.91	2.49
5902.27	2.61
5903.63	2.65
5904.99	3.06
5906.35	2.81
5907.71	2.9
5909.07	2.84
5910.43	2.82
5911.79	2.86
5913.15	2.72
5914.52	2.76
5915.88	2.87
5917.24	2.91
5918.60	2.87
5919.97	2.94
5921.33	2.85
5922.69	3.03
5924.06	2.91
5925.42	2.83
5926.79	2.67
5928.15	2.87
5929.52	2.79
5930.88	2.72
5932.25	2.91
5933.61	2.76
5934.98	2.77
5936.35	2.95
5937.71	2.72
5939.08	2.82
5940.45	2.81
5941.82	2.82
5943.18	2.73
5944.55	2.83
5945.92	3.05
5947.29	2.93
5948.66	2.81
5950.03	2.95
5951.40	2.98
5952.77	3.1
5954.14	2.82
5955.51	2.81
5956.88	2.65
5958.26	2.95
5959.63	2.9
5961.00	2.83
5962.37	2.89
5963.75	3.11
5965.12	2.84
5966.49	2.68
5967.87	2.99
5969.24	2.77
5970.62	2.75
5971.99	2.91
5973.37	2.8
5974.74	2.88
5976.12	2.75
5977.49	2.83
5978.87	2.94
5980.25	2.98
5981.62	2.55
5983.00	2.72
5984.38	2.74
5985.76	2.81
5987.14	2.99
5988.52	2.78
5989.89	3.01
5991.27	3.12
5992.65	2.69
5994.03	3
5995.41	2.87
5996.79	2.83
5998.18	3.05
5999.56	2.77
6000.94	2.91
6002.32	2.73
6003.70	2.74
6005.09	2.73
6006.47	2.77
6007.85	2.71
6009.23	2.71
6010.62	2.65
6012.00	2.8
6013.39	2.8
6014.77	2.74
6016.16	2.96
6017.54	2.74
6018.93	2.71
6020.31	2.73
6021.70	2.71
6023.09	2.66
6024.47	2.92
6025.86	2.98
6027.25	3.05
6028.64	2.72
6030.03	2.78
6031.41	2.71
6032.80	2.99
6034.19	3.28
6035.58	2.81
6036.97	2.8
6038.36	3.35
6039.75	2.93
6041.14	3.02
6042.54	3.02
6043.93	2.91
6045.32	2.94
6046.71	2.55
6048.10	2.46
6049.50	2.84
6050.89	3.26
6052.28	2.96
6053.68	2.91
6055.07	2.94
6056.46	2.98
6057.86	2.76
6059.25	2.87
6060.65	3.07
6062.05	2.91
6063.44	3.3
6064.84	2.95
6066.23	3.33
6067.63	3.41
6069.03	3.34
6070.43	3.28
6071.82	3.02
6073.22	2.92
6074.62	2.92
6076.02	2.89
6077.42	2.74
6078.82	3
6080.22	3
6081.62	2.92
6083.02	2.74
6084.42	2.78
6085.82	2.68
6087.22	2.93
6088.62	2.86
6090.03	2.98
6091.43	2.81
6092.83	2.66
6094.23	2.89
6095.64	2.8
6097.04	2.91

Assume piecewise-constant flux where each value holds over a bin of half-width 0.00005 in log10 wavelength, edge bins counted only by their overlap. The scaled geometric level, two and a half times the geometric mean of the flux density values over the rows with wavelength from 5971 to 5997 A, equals 7.12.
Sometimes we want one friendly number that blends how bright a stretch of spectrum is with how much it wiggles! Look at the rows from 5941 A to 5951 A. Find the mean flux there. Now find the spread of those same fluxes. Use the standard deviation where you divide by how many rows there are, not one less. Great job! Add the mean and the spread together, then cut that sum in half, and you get 1.49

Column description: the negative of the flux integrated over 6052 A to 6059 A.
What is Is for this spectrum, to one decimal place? -20.3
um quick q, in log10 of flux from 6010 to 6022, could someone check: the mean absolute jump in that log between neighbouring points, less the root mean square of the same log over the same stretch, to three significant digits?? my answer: -0.427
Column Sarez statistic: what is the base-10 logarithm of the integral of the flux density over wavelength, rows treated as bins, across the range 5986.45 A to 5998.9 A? 1.56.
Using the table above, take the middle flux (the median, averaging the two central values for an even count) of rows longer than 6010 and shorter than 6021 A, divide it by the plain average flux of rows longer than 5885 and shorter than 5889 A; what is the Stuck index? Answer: 1.07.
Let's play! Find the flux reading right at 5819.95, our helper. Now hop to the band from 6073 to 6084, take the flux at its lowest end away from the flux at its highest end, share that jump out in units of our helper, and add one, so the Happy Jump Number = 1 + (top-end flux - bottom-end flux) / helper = 0.94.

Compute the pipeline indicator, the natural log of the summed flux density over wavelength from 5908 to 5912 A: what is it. 2.14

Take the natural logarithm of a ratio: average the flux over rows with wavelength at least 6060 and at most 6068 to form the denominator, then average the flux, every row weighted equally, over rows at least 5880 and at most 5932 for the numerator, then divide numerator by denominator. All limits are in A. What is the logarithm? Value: -0.16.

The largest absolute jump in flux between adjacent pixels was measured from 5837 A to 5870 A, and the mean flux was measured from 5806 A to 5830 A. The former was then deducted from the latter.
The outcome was 2.5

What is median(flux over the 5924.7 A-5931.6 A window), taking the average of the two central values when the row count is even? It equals 2.79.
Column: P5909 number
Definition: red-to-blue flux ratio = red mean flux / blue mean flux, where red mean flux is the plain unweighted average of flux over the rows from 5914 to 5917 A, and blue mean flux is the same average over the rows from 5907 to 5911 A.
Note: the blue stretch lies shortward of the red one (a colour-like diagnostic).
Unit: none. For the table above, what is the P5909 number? 0.99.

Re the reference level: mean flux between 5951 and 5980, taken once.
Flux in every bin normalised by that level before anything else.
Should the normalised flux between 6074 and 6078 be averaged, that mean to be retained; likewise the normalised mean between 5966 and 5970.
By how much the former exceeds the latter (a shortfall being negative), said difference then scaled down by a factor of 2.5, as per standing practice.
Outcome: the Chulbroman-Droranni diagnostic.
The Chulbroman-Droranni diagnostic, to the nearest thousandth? 0.005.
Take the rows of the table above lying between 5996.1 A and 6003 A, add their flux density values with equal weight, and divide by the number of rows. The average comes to 2.86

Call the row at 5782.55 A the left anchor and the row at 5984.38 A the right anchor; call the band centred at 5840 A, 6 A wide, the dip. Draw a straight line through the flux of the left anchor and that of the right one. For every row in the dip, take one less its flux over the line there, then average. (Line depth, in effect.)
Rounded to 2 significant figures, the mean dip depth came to -0.12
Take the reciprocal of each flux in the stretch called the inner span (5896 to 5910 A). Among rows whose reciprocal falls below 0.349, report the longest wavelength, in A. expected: 5907.71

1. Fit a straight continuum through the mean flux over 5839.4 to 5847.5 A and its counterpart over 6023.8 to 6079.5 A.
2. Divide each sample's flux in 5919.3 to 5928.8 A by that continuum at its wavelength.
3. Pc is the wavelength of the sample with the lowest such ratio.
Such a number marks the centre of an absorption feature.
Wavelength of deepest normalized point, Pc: 5926.79 A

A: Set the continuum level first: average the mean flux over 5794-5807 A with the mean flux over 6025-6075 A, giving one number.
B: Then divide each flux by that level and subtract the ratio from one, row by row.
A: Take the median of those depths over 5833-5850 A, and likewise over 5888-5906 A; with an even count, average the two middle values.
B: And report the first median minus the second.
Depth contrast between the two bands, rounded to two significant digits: -0.19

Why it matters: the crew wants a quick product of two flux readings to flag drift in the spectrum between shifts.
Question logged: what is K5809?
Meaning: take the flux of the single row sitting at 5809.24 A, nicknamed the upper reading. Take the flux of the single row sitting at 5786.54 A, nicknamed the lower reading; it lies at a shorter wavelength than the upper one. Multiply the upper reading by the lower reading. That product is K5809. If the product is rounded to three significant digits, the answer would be 7.83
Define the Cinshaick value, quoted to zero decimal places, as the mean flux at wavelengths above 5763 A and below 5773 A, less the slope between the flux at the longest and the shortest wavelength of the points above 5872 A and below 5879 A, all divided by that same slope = -52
